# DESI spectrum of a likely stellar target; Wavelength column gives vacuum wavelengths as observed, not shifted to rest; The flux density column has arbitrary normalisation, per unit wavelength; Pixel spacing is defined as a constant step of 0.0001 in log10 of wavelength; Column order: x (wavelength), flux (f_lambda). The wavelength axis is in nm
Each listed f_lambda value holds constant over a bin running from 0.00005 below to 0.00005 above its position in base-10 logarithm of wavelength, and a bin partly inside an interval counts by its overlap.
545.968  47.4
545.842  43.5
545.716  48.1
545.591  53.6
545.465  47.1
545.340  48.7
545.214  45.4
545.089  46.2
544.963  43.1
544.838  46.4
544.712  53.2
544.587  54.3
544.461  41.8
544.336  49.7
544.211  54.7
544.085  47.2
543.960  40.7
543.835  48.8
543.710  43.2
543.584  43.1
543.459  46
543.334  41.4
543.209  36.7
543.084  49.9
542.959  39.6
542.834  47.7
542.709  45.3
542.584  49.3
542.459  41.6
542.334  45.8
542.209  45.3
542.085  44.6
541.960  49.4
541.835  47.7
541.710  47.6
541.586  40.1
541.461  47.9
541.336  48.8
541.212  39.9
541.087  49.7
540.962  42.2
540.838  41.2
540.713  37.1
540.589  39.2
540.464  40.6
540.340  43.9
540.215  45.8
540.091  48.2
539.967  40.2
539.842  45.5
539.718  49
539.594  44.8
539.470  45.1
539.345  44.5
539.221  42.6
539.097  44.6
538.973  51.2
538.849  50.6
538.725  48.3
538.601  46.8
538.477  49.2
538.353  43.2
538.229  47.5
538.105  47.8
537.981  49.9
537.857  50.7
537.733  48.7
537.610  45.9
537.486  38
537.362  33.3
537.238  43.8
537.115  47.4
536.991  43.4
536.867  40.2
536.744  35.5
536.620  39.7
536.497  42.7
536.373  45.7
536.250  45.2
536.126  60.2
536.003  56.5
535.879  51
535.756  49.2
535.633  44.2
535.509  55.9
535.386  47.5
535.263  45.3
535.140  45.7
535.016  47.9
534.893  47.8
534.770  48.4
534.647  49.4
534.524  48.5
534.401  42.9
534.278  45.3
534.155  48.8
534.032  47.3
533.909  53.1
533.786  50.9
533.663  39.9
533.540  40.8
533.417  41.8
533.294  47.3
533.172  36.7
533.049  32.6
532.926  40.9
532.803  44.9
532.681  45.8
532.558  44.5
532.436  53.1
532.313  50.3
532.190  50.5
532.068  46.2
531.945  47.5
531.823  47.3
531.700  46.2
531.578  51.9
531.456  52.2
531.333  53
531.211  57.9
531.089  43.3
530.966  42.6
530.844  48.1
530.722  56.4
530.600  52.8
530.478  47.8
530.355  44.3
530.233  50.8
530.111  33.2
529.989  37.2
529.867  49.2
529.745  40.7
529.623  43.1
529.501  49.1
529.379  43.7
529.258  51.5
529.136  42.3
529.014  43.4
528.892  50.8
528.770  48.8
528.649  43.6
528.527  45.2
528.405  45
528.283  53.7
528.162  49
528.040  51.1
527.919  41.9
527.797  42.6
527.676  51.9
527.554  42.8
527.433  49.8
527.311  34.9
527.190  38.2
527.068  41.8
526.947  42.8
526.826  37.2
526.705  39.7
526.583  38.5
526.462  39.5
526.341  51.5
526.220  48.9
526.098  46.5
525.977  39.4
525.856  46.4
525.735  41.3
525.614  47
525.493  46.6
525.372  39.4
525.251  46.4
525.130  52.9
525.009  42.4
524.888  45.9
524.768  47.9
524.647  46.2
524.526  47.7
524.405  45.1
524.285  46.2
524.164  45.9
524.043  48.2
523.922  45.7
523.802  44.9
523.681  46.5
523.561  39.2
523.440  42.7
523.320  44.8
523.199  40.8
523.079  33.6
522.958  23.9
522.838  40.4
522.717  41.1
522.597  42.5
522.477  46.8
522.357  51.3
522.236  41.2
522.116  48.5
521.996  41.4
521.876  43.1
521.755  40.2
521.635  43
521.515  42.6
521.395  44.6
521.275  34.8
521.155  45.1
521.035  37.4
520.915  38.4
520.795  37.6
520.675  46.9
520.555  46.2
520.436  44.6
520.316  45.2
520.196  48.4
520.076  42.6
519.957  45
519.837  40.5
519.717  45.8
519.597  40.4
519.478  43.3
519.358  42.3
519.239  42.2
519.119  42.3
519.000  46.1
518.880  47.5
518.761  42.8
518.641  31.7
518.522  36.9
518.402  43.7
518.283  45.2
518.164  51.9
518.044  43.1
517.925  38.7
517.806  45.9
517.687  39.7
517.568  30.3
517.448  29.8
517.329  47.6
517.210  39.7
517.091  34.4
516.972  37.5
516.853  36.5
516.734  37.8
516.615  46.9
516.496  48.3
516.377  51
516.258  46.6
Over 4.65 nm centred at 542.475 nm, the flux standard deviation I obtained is 4.6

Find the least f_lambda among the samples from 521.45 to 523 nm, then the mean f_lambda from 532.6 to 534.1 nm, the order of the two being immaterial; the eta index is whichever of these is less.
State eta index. 24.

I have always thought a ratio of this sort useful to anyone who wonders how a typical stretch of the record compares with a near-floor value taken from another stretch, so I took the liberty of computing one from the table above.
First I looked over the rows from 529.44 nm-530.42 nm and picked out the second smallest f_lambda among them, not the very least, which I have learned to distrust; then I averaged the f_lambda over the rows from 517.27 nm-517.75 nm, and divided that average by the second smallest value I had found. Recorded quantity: 0.99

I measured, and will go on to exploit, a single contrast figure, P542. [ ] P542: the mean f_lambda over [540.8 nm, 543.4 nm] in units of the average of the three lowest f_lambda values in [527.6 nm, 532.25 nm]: 1.21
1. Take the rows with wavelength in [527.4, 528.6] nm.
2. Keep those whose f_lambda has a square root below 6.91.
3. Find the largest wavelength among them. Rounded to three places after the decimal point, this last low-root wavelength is 528.527 nm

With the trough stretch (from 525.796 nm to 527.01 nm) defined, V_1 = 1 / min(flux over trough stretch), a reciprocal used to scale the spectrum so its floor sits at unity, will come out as 0.0269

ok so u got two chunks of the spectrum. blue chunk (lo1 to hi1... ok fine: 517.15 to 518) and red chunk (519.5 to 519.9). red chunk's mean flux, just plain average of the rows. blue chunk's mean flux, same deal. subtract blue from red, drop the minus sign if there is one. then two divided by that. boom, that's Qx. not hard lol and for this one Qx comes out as 0.6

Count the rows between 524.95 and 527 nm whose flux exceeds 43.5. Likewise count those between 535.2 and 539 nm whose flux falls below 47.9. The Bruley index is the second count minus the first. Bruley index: 11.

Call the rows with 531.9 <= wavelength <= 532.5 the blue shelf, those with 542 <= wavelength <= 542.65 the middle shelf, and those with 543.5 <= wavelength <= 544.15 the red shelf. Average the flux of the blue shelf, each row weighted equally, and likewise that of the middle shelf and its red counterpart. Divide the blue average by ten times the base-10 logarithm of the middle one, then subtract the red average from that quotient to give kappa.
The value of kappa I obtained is -41.6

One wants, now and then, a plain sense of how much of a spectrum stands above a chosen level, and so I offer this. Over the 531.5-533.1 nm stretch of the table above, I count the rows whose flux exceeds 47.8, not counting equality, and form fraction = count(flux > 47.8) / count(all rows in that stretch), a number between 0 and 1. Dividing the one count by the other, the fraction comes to 0.31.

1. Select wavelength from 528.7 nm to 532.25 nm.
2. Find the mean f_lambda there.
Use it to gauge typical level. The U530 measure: 47.3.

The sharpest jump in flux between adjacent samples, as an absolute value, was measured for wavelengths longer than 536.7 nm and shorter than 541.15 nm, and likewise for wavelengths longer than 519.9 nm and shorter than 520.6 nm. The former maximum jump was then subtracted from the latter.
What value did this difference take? -5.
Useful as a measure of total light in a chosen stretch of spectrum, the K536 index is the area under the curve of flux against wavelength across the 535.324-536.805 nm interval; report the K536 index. 70.8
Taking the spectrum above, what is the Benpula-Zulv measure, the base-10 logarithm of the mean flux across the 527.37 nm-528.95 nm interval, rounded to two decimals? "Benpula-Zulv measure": 1.68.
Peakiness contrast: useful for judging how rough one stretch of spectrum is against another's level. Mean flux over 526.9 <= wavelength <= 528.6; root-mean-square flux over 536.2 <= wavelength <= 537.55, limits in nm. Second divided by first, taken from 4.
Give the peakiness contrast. 3.08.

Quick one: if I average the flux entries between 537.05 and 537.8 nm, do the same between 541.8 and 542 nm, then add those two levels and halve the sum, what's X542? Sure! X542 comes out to 45.7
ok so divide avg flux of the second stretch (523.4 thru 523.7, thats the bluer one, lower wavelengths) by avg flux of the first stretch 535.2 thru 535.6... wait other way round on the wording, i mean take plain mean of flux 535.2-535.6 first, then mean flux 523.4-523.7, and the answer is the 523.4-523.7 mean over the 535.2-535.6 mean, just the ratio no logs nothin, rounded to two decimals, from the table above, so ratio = 0.86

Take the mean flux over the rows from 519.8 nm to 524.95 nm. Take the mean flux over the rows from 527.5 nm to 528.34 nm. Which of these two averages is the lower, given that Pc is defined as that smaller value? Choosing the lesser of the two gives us 43.1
